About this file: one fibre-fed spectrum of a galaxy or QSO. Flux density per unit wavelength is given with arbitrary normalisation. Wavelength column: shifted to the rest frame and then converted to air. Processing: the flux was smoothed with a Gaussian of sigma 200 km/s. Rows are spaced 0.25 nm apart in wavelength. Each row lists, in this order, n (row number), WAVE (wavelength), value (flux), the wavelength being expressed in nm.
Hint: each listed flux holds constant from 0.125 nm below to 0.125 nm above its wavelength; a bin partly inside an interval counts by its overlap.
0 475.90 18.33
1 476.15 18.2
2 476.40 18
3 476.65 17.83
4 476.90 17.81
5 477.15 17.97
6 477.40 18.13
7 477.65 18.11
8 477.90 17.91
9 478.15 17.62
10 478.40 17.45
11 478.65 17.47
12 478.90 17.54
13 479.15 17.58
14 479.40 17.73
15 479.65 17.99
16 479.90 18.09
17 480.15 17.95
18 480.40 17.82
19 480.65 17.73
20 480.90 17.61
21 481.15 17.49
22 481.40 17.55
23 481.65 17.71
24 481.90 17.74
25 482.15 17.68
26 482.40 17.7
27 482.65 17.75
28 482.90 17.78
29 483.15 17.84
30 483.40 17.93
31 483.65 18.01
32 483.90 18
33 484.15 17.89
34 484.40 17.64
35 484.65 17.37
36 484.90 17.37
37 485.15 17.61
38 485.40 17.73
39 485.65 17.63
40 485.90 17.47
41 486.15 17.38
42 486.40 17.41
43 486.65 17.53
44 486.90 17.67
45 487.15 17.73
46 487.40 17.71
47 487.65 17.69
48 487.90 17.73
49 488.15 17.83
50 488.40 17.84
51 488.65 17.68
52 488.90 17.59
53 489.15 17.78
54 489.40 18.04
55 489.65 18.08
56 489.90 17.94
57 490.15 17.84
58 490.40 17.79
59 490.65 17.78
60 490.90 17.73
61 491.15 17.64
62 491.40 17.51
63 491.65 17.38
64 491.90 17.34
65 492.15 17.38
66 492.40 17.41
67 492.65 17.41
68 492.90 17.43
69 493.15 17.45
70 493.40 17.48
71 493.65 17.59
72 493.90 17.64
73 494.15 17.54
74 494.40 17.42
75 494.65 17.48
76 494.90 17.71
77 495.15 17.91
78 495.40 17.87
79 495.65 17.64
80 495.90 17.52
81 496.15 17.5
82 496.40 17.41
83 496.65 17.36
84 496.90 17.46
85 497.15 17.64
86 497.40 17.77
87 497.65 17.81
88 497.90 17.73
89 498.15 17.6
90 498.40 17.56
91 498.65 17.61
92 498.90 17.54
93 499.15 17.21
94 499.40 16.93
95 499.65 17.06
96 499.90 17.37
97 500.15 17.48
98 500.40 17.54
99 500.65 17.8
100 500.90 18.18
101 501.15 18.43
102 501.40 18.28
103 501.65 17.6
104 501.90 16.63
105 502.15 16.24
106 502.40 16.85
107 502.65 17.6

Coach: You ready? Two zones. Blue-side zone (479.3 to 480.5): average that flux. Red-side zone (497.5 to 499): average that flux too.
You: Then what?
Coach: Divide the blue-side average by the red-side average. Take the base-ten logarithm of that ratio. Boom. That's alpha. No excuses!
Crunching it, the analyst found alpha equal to 0.0067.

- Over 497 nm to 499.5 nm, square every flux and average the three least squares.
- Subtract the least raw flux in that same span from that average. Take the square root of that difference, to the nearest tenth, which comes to 16.7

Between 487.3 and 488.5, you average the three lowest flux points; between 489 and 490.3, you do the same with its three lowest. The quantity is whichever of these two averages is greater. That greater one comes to 17.9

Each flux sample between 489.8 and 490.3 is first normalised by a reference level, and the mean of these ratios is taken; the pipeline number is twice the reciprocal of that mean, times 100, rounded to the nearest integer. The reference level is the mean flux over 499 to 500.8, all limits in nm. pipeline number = 194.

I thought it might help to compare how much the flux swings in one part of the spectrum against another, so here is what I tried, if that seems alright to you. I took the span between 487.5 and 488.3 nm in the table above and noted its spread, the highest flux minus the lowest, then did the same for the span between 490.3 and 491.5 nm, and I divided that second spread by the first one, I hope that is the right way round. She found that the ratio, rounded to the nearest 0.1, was 2.0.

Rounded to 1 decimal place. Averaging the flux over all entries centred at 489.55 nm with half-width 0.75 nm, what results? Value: 17.9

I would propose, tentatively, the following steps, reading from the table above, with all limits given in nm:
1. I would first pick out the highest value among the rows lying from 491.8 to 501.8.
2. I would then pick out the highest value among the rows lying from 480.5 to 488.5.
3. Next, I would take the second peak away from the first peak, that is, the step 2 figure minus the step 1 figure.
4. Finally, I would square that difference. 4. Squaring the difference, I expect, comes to 0.176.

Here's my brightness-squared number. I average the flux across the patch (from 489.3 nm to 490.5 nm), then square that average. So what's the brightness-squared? 322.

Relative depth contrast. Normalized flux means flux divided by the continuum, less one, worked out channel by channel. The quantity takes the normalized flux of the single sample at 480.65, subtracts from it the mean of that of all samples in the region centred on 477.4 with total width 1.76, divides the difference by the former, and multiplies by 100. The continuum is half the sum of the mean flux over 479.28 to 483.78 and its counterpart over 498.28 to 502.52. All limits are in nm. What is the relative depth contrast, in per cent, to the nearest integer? -147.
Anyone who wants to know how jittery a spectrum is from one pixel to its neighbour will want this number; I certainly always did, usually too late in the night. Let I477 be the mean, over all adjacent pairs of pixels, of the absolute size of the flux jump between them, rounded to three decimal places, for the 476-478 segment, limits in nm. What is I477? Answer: 0.133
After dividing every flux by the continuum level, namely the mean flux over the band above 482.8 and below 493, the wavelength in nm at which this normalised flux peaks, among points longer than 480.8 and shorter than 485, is 483.65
